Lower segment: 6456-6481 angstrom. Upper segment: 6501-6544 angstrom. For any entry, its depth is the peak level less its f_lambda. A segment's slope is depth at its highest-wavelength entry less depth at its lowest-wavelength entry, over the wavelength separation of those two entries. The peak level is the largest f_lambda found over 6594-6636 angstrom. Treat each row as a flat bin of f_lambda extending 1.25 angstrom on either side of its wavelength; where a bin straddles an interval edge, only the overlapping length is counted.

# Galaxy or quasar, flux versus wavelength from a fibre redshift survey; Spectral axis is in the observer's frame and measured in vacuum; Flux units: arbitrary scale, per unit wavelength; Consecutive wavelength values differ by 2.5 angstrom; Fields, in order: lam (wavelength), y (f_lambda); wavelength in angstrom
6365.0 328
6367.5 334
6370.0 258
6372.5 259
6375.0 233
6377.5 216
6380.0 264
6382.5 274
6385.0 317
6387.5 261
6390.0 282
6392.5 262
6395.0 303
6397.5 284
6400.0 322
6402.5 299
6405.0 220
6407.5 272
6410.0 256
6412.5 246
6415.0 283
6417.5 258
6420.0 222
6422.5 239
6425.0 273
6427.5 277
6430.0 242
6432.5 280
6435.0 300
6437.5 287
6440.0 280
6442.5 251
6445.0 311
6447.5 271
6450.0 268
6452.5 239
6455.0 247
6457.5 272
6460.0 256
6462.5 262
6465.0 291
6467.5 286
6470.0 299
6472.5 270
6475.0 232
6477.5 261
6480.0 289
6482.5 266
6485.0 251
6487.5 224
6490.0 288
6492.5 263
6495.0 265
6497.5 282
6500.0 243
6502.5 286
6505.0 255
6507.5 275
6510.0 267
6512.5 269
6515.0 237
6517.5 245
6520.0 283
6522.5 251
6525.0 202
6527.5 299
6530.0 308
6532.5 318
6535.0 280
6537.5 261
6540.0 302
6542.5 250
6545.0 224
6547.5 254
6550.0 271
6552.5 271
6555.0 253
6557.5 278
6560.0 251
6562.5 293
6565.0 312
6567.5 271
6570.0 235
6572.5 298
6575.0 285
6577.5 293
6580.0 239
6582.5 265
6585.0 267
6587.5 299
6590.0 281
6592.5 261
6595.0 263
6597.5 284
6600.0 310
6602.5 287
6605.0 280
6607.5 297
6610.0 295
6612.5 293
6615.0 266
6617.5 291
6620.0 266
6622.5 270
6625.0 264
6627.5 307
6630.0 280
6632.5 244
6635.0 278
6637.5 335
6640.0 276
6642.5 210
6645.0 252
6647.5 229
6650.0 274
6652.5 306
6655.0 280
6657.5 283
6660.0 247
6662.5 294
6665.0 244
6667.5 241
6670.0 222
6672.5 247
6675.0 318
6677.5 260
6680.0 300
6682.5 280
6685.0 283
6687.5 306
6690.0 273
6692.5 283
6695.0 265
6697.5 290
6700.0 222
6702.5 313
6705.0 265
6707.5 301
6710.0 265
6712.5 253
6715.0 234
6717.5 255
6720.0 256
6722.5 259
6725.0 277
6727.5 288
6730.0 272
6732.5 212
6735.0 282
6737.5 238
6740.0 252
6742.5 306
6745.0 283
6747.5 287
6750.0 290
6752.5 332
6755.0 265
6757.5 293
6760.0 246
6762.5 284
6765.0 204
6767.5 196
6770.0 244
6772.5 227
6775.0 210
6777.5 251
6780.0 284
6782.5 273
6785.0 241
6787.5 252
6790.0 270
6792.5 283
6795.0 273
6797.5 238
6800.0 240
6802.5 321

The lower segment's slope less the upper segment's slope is -1.7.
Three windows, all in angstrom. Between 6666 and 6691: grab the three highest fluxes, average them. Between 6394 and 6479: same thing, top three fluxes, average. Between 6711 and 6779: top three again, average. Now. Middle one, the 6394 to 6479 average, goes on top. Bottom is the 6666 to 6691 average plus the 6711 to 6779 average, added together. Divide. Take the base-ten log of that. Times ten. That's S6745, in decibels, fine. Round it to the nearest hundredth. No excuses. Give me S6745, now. -2.97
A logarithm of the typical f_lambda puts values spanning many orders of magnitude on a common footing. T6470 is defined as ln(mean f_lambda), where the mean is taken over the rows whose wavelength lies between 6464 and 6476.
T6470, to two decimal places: 5.62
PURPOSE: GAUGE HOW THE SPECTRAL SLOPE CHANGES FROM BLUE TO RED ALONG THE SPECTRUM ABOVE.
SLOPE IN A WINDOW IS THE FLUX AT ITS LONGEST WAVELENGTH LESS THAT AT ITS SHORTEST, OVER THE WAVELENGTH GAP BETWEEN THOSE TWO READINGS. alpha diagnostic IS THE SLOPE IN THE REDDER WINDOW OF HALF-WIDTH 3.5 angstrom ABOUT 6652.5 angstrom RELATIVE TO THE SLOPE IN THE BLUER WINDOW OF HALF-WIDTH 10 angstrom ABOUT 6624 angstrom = -1.0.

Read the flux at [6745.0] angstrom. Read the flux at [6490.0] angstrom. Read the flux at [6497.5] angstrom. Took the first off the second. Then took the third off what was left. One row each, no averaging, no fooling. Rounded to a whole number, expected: -277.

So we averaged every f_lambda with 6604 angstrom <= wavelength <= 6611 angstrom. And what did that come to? 291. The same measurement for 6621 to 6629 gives 280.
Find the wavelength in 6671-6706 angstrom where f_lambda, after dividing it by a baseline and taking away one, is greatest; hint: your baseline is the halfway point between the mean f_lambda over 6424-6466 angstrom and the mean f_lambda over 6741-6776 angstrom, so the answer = 6675.0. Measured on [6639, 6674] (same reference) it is 6652.5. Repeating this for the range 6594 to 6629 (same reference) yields 6600.0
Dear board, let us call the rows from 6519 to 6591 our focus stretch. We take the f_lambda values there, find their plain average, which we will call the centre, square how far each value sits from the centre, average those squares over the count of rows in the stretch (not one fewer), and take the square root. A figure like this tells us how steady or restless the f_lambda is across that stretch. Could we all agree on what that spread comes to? 27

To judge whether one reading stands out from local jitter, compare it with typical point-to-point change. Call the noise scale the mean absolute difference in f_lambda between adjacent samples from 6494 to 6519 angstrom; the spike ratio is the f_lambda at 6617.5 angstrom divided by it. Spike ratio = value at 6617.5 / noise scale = 13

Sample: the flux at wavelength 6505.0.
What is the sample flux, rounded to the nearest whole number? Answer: 255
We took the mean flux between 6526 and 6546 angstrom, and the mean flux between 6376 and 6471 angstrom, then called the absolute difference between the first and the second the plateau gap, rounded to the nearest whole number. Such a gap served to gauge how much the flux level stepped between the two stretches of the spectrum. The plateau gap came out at 10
